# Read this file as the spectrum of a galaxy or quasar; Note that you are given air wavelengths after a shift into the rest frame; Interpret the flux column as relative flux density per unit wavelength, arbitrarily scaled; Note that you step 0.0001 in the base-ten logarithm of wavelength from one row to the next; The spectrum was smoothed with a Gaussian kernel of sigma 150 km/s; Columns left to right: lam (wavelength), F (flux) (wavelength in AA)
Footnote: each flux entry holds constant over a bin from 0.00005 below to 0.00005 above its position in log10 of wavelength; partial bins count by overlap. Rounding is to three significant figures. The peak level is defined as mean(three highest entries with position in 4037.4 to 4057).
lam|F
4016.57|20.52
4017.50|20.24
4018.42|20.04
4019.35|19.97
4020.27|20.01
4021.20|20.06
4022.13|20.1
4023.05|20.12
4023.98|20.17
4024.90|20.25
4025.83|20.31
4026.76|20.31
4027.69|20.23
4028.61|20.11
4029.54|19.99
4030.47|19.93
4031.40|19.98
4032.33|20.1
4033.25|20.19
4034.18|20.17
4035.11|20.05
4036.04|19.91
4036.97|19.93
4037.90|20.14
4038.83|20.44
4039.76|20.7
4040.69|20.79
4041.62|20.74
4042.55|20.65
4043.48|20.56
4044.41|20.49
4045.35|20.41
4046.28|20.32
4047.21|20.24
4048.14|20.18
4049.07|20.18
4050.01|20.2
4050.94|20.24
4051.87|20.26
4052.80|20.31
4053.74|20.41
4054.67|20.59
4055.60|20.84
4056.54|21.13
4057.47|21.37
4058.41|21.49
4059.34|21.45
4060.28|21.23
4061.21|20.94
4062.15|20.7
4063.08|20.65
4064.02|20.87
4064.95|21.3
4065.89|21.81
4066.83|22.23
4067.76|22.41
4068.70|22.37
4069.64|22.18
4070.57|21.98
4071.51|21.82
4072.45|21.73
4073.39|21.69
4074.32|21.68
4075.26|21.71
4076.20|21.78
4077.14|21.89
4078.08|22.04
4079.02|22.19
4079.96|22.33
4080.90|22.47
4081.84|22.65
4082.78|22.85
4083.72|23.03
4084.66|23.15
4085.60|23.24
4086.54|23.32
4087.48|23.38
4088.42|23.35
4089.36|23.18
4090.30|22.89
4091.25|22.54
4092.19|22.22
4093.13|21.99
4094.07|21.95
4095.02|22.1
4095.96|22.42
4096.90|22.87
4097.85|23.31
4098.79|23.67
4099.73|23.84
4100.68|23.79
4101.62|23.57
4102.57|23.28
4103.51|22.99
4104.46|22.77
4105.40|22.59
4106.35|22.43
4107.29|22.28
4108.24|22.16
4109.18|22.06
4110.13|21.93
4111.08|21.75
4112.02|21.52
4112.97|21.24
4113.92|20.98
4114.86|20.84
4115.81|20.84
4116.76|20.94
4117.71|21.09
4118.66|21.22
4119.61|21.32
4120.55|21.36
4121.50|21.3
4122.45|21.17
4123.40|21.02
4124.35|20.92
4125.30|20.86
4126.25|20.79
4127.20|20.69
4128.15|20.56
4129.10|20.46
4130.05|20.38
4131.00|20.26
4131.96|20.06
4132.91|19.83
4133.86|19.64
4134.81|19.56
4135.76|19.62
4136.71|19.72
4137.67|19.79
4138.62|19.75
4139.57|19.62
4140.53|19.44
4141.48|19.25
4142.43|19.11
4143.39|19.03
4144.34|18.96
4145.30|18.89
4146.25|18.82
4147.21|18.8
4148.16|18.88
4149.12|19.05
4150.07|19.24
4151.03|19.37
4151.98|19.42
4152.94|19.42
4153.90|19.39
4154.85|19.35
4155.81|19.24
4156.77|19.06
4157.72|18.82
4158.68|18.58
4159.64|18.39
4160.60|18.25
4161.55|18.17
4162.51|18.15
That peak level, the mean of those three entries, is 20.9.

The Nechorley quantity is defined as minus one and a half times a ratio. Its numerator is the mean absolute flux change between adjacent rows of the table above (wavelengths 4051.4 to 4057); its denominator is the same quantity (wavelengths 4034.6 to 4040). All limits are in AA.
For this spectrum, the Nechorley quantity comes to -1.4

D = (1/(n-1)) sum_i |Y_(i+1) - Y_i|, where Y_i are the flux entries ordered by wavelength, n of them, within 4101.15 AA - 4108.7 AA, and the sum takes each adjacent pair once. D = 0.20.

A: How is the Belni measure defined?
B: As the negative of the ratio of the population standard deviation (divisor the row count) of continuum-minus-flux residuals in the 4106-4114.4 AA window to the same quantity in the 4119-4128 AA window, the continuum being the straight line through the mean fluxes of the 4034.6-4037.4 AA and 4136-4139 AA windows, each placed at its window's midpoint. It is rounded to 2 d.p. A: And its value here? -1.98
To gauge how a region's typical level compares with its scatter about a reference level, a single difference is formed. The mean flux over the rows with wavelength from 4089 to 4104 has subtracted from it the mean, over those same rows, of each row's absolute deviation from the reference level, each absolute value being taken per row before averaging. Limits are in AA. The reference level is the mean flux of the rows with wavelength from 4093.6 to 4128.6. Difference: 22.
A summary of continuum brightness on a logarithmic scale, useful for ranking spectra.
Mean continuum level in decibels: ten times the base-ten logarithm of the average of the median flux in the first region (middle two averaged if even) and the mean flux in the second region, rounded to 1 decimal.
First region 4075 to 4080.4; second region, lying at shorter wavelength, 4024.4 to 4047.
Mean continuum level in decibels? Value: 13.2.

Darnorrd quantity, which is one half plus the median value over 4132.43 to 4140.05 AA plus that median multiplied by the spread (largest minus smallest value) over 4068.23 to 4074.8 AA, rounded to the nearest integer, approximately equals 34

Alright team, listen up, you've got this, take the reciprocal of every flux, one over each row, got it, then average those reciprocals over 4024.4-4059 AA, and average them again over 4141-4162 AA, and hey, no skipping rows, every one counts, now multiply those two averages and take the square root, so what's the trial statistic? 0.0509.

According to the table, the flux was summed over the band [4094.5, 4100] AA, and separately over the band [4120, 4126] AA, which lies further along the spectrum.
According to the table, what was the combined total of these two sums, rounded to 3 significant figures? 265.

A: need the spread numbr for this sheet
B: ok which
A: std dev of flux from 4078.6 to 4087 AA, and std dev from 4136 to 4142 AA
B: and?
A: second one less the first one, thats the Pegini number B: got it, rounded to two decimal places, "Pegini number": -0.20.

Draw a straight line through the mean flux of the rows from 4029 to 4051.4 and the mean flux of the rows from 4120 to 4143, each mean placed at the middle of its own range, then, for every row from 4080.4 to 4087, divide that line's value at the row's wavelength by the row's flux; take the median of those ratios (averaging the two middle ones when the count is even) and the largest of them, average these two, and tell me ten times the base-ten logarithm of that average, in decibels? -0.51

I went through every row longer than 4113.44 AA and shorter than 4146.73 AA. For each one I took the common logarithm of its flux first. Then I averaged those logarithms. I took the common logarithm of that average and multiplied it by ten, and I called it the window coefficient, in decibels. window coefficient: 1.16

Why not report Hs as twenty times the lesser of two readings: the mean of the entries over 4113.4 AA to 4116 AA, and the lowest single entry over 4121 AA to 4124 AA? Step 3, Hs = 418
